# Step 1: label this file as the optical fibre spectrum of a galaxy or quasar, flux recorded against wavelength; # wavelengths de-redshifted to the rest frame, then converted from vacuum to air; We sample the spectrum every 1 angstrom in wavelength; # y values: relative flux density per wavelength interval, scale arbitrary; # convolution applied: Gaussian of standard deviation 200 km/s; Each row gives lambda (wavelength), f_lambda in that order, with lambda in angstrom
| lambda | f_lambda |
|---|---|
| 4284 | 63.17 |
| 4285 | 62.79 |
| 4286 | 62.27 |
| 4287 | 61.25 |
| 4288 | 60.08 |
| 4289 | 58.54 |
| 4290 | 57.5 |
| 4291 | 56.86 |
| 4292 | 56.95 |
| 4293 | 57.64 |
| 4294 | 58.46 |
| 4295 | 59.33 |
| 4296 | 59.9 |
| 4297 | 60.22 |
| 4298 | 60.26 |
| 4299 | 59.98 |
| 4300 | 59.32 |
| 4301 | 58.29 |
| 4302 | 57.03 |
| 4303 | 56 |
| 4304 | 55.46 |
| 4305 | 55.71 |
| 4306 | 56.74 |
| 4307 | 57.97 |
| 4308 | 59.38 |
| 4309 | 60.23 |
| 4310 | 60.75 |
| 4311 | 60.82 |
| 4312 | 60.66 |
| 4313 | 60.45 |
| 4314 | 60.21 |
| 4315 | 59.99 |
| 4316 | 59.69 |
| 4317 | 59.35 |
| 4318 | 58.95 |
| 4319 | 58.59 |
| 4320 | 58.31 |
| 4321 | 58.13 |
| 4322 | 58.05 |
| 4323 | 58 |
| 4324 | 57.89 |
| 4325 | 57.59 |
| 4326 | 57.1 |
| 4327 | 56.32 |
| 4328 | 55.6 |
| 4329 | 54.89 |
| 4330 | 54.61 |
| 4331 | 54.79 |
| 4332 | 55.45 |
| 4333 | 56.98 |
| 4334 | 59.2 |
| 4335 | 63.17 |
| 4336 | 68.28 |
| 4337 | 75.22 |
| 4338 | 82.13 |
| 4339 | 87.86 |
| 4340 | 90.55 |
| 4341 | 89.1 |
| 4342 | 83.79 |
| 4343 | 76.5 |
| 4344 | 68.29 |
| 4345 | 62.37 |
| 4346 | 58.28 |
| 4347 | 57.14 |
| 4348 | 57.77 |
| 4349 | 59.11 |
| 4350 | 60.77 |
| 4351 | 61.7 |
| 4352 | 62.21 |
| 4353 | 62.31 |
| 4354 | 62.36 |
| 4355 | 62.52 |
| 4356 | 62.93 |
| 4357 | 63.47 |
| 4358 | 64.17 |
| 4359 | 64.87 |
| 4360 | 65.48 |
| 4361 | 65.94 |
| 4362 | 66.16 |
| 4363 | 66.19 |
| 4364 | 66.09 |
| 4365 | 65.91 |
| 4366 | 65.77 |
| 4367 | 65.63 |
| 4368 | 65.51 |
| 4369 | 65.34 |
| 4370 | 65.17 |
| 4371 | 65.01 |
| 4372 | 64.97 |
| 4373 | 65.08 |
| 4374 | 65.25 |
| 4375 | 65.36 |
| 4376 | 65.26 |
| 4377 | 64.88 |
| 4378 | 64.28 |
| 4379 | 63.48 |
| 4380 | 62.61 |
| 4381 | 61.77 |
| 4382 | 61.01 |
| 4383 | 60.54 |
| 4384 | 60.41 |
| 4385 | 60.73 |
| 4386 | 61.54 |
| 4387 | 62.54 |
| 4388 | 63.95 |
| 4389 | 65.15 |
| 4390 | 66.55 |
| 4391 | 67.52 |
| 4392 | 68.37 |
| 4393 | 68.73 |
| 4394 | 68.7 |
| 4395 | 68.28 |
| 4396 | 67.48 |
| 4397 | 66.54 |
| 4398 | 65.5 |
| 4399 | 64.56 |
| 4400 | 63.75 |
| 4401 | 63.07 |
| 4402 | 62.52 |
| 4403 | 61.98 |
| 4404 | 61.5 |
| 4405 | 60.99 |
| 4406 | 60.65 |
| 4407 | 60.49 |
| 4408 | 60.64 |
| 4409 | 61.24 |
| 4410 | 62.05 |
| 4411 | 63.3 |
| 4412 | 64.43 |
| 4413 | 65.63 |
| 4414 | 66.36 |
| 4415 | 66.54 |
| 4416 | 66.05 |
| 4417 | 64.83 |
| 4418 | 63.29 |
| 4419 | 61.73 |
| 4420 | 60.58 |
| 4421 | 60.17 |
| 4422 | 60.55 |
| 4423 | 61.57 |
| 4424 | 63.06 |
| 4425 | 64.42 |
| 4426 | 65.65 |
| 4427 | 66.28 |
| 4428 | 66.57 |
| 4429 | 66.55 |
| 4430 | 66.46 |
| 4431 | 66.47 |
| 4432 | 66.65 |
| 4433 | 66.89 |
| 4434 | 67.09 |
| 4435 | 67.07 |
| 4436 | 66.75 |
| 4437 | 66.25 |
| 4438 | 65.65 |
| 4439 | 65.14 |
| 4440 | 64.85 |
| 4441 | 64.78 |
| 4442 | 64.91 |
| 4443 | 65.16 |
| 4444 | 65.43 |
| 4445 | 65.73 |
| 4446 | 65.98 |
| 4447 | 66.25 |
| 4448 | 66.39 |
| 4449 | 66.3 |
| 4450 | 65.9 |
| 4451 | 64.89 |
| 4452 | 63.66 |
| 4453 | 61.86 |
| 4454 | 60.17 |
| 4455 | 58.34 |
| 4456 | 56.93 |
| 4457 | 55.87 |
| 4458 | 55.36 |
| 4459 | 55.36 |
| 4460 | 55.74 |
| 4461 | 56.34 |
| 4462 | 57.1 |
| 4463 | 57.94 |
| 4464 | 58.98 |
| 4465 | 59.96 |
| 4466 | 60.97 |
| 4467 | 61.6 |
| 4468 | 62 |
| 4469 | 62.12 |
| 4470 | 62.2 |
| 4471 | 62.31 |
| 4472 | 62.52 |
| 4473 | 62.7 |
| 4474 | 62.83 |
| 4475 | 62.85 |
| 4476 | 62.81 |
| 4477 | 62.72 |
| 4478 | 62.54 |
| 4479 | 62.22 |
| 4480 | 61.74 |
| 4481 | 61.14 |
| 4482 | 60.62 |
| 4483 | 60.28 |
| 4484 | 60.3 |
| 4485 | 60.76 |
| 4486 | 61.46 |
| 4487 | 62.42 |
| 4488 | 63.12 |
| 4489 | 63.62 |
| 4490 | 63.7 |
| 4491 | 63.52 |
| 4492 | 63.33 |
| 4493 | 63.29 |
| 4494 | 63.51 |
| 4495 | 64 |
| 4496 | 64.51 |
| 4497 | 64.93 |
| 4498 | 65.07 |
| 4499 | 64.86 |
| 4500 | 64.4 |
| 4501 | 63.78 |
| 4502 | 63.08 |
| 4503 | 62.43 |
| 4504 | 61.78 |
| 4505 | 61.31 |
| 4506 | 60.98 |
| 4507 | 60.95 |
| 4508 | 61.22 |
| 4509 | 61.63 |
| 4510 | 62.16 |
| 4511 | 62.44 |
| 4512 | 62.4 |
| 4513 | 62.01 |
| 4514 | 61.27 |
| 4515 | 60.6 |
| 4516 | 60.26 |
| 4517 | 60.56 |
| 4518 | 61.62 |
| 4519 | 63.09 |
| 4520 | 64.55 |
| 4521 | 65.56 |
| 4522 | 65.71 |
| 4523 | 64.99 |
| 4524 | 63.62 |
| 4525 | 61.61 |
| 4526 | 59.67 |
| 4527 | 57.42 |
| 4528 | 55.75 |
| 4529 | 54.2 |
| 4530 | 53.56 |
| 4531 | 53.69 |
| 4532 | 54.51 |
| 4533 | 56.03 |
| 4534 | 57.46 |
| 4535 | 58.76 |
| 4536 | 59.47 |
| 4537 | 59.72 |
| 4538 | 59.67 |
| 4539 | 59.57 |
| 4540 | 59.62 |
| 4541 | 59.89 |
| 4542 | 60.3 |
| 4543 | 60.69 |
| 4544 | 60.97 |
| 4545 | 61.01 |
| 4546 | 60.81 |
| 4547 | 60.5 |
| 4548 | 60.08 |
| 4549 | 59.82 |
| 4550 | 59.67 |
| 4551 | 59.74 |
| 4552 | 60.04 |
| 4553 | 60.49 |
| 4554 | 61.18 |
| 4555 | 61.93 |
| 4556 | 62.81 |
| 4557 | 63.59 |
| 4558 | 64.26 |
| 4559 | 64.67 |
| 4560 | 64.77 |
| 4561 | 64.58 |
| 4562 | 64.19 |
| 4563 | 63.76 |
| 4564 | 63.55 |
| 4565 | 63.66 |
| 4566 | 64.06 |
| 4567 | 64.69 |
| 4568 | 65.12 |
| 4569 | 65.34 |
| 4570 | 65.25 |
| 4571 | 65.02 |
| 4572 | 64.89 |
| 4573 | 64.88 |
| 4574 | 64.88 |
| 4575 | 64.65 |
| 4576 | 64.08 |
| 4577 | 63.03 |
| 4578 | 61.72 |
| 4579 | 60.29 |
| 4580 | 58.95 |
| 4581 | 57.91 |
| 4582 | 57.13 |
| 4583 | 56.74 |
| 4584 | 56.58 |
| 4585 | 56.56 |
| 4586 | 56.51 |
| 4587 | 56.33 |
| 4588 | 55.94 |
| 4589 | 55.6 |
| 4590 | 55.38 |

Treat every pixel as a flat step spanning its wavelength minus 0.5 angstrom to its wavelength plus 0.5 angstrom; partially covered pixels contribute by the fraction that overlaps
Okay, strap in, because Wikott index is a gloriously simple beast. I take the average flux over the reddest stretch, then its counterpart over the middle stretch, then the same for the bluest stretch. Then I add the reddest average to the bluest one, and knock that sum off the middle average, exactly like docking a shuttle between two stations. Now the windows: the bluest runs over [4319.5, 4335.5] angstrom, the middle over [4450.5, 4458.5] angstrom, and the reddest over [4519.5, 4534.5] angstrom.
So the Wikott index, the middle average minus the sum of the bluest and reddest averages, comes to -57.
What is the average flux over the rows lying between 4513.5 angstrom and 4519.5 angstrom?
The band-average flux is 61.2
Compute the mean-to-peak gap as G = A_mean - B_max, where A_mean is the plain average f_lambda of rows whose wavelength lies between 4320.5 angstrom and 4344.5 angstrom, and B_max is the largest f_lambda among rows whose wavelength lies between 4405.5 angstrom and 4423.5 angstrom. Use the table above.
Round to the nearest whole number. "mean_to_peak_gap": -1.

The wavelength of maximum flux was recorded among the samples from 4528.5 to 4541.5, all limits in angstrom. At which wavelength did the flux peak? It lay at 4541 angstrom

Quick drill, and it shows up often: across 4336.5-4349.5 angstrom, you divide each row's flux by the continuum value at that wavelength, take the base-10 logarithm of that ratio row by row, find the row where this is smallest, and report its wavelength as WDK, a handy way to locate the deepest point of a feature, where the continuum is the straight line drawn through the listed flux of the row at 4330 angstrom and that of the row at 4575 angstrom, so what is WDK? 4347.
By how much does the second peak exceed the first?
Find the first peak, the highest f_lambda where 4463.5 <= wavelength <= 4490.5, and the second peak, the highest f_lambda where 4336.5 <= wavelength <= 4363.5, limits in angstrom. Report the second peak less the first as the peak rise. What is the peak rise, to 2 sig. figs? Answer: 27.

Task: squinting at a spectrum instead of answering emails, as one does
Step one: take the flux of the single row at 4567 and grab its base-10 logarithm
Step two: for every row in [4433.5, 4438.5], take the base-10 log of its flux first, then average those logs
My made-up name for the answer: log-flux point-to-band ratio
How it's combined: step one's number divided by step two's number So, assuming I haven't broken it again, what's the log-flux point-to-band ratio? 0.99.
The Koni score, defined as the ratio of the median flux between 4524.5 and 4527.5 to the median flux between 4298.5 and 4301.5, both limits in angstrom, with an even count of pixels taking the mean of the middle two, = 1.01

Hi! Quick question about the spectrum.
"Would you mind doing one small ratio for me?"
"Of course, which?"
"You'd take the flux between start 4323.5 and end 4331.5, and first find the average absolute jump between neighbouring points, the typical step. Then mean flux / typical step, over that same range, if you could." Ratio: 113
